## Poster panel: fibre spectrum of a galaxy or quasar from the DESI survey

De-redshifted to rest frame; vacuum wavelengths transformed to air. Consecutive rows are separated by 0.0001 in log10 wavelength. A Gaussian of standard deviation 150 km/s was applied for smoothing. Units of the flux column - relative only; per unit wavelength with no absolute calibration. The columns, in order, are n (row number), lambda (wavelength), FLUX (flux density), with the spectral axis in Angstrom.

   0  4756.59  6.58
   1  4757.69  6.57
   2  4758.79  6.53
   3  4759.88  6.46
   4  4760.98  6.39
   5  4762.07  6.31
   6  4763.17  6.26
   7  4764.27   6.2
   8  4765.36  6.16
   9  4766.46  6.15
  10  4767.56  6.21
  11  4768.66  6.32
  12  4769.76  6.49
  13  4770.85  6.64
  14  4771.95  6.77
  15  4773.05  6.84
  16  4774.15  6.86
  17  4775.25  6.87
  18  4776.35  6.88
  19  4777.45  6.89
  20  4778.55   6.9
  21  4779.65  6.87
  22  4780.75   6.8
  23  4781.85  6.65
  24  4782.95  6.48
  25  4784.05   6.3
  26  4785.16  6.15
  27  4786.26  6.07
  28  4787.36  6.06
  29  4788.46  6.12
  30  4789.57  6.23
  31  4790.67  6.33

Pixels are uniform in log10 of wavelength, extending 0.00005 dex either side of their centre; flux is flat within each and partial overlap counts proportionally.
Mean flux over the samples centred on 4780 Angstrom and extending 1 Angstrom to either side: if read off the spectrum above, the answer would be 6.8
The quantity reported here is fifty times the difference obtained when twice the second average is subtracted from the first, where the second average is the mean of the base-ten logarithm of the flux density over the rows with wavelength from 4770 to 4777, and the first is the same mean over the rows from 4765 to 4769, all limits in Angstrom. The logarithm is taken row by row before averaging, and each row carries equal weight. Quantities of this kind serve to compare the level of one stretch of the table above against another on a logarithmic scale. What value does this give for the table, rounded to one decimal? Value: -43.7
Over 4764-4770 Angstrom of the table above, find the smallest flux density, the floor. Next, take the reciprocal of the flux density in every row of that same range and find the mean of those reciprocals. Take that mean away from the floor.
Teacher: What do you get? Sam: 5.99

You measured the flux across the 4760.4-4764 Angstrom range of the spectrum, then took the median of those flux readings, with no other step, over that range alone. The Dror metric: 6.31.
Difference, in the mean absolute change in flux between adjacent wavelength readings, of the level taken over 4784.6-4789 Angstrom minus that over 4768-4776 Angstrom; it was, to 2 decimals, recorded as -0.04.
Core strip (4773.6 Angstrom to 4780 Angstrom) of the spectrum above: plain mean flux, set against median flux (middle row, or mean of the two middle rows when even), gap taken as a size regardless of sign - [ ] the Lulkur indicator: 0.003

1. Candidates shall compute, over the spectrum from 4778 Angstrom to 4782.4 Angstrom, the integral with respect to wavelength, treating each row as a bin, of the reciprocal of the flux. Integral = 0.65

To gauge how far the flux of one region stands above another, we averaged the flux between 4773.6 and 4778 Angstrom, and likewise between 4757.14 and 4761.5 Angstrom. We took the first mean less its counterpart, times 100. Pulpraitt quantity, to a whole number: 39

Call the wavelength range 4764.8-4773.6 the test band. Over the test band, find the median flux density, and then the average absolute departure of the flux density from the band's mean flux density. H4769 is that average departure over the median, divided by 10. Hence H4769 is 0.0037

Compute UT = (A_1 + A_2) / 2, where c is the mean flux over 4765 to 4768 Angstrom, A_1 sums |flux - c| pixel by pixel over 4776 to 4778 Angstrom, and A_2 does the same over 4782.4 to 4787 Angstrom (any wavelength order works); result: 1.0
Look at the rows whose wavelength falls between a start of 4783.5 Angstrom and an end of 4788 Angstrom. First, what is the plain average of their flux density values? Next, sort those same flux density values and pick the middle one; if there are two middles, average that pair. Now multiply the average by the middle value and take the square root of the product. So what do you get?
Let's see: 6.13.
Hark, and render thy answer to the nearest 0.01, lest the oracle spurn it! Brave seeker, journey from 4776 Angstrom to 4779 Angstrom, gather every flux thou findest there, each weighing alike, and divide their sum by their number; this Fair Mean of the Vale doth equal 6.89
